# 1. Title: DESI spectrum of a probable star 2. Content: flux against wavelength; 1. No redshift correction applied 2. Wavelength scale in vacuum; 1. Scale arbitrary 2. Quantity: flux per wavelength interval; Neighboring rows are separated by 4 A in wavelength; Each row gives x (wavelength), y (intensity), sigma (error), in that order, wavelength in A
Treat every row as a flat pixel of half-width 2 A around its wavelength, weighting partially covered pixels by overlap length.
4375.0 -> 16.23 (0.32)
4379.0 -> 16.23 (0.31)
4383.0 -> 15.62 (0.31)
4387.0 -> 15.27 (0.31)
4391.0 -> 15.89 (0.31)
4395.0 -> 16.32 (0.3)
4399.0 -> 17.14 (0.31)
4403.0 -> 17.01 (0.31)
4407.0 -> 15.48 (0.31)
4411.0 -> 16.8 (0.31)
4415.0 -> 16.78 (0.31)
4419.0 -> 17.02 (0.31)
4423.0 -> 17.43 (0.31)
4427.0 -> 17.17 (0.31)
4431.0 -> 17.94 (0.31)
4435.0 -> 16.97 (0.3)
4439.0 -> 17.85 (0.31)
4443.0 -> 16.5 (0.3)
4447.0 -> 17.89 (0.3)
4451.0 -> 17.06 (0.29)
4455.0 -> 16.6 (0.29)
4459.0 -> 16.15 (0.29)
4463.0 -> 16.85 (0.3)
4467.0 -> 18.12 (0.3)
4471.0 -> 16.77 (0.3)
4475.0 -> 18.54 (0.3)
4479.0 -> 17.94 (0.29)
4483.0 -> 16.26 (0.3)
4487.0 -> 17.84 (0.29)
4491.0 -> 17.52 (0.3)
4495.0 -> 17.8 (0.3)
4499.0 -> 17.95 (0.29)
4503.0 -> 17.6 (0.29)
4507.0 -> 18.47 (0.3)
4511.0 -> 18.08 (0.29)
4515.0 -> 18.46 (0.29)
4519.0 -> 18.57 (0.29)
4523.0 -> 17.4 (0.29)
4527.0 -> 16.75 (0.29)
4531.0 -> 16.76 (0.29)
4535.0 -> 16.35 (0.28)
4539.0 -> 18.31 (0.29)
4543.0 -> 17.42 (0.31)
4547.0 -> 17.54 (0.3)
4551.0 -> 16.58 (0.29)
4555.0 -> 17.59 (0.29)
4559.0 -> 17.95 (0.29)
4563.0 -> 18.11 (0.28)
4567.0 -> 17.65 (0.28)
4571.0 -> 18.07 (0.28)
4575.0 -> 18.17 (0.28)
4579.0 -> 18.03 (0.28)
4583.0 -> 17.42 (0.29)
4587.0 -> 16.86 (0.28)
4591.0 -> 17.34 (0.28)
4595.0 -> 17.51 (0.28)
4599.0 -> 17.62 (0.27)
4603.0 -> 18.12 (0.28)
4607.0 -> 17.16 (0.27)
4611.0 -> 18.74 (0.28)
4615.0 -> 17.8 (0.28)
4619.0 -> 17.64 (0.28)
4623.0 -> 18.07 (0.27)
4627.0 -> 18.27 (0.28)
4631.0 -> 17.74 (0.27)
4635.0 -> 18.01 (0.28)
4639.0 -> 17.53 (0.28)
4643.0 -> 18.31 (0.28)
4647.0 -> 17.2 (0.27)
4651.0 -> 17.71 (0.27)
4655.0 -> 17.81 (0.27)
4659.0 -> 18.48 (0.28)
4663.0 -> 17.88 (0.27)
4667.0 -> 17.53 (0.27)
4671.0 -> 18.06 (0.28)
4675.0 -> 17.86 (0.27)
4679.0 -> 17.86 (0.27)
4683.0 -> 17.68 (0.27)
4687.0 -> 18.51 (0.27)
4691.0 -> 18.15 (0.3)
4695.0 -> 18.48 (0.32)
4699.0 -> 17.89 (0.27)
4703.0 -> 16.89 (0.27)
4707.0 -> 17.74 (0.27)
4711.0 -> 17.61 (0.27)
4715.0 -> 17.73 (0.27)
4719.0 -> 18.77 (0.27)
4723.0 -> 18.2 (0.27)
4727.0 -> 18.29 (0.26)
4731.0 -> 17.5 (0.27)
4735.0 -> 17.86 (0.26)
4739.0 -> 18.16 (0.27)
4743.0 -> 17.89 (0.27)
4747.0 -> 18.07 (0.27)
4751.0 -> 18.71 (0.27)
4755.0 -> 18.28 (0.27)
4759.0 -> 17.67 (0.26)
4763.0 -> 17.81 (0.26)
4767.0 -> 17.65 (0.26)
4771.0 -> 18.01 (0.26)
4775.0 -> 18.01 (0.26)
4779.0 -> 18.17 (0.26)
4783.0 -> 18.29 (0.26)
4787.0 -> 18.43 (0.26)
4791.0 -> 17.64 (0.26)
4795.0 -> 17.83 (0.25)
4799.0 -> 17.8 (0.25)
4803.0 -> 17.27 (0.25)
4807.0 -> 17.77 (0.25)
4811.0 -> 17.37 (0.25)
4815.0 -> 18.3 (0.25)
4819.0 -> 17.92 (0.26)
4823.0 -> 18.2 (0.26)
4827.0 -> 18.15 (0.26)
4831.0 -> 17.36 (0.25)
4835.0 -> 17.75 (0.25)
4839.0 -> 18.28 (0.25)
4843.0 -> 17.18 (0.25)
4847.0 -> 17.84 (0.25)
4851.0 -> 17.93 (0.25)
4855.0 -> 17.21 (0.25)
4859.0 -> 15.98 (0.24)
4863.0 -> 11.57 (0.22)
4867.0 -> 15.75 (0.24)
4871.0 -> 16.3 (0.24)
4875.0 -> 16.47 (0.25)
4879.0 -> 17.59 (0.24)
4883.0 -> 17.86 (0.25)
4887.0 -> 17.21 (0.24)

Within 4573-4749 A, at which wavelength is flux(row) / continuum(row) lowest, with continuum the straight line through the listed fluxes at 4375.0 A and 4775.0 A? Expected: 4703.0 A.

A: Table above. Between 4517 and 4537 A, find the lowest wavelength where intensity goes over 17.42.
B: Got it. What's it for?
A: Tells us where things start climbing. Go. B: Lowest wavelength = 4519.0 A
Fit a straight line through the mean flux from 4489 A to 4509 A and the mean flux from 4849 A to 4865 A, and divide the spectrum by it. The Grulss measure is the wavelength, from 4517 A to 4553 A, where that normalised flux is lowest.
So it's 4535.0 A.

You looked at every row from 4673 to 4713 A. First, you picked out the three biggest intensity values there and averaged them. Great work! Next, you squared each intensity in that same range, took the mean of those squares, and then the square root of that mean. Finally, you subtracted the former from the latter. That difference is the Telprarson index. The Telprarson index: -0.51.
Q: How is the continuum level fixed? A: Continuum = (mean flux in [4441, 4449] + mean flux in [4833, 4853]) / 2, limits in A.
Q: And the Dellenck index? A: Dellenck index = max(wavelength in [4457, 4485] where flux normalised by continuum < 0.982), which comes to 4483.0 A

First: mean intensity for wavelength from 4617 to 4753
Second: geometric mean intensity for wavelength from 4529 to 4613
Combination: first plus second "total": 35.5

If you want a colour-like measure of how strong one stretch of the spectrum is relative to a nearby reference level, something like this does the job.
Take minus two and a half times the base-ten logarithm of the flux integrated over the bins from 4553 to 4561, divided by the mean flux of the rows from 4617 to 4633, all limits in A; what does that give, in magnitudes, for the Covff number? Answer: -2.2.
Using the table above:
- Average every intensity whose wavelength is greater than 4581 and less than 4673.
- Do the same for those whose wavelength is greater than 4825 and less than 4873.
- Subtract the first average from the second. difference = -1.0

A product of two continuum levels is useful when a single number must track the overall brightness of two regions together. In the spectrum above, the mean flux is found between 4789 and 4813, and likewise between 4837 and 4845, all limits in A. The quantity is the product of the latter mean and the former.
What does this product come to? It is 312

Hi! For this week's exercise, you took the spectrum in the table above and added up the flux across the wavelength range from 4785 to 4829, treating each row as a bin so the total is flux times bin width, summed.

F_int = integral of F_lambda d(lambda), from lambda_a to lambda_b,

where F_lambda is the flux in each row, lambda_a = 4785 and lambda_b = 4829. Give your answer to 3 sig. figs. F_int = 787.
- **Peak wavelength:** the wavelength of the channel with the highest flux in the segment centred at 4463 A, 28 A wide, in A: 4475.0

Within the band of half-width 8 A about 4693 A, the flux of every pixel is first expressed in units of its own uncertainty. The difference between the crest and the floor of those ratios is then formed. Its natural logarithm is 2.4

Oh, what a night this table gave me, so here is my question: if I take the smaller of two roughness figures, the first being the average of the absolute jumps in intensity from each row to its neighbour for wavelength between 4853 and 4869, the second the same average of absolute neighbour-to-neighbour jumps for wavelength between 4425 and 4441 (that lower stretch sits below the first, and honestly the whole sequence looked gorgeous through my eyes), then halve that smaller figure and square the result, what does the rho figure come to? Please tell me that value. 0.19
